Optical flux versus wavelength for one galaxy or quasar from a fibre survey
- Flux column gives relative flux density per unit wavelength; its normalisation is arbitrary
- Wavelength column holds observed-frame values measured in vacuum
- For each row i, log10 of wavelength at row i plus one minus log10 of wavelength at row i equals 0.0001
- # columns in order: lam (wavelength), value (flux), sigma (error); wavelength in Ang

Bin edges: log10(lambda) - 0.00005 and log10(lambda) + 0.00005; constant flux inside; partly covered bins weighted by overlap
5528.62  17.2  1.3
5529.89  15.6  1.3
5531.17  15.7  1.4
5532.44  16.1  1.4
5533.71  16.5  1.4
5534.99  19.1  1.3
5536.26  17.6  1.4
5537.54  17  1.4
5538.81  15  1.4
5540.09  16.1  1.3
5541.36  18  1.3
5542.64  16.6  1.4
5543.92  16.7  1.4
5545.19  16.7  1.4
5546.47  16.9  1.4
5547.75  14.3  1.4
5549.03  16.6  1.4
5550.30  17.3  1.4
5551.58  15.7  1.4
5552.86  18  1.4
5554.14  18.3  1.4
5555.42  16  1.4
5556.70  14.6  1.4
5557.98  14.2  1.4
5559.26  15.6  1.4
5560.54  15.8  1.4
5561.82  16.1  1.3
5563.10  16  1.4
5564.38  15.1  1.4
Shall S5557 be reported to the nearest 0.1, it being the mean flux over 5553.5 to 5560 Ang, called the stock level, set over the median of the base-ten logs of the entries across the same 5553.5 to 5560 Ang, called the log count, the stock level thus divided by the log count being 13.2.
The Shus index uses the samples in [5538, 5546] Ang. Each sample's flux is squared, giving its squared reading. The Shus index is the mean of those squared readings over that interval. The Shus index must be 274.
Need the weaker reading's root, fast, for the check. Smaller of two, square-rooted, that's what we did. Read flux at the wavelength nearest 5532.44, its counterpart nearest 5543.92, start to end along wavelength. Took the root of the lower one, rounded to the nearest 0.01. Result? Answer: 4.01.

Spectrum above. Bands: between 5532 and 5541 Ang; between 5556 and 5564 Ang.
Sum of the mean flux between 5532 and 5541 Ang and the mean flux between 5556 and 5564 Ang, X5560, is 32.2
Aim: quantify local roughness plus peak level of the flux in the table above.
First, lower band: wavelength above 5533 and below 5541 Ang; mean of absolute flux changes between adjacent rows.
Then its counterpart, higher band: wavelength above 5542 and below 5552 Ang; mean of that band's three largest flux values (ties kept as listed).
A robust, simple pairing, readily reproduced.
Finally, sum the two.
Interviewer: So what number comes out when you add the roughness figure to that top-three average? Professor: 18.5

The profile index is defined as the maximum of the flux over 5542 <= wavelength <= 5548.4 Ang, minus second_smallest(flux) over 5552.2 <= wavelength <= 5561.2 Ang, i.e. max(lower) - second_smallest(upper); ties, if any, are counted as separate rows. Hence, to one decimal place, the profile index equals 2.3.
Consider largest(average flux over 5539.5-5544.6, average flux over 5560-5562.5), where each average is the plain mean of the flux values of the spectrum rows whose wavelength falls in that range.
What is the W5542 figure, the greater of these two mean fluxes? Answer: 16.9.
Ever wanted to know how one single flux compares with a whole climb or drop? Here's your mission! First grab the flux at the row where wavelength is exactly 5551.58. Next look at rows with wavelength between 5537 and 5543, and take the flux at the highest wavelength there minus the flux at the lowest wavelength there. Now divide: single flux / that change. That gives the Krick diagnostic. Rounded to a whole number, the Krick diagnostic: -39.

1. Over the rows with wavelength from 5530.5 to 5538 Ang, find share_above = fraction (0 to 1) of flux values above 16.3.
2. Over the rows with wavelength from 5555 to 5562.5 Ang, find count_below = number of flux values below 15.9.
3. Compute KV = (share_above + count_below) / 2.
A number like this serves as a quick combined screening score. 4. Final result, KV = 2.3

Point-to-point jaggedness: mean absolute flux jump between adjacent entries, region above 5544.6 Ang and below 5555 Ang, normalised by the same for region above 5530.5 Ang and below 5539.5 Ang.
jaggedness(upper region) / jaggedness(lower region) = 1.1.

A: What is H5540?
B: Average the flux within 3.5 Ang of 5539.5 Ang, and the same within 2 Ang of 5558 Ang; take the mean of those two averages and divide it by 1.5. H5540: 10.5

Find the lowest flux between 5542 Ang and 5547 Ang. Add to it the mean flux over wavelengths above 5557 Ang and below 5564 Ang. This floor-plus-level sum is 32.1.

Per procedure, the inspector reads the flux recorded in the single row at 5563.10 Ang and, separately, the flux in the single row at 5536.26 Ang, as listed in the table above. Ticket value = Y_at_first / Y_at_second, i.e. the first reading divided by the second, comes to 0.909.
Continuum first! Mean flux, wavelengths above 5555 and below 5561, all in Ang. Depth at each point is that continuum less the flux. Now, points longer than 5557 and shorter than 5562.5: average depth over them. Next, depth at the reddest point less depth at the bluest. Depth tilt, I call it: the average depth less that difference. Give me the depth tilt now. 1.7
